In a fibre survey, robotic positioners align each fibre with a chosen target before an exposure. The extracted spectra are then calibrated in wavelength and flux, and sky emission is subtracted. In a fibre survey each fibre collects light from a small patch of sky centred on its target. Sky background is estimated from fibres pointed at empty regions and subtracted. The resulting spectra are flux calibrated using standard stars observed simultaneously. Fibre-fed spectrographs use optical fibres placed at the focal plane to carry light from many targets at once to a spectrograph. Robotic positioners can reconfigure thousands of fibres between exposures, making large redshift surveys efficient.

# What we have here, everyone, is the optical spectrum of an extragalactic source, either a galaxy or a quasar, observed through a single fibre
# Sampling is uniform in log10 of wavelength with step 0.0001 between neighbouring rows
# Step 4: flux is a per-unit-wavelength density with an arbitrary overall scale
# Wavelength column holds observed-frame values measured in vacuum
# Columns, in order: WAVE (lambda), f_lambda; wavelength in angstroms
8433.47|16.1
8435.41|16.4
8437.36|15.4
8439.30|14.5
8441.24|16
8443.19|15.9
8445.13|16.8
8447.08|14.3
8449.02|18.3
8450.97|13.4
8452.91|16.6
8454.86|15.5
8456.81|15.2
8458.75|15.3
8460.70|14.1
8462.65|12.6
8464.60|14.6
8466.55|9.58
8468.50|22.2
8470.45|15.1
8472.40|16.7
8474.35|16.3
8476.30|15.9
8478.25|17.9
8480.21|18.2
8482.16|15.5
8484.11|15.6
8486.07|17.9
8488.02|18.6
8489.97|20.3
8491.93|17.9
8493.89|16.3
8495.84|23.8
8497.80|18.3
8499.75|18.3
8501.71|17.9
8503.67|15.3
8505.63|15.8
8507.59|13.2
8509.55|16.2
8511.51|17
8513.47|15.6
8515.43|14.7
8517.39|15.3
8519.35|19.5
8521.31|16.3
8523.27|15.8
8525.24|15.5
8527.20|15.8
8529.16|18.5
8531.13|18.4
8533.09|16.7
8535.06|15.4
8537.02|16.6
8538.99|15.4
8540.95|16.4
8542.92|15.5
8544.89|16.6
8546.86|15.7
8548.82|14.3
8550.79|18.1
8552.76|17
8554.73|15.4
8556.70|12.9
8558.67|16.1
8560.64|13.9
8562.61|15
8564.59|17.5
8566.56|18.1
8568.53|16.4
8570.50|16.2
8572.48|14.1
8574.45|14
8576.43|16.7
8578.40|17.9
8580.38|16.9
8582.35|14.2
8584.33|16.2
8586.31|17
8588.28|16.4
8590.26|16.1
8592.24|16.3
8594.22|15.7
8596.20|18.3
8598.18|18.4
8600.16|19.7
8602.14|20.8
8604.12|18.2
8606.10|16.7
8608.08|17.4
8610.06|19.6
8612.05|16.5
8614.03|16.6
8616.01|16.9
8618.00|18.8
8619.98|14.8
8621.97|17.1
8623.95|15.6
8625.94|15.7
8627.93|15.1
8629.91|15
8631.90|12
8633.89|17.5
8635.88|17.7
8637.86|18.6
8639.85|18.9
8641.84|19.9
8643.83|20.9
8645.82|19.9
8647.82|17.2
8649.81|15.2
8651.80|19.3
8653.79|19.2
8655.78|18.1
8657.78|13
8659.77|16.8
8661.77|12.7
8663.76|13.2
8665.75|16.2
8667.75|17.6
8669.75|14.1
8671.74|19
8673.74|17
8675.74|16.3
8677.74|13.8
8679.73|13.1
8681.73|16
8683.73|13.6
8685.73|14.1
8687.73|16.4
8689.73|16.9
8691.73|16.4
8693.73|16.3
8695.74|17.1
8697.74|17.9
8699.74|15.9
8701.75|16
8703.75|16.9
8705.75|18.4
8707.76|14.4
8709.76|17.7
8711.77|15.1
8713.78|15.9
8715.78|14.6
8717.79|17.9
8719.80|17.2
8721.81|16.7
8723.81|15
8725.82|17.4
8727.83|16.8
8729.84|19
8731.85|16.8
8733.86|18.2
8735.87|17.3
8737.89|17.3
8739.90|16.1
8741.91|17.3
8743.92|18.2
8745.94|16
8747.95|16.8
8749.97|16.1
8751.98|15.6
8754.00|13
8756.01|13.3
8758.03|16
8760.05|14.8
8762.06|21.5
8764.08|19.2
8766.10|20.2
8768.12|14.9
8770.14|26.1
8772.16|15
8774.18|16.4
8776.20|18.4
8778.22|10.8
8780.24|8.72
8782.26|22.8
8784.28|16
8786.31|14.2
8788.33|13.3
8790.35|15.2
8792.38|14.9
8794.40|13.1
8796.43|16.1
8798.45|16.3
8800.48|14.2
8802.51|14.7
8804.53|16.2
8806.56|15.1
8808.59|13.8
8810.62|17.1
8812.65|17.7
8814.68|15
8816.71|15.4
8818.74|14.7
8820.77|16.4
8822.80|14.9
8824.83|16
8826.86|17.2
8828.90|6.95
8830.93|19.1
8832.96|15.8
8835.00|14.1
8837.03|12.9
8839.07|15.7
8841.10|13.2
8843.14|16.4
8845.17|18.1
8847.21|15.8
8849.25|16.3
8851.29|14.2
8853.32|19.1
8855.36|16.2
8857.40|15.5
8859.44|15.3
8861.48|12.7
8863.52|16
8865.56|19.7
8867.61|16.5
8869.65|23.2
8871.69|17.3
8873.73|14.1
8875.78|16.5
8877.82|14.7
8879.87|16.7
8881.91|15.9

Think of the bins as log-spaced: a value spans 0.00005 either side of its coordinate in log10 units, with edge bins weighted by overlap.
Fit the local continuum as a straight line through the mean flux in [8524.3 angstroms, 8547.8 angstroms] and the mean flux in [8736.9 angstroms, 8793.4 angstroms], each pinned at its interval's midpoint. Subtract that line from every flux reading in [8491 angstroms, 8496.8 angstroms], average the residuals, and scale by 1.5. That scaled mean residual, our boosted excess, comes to 4.4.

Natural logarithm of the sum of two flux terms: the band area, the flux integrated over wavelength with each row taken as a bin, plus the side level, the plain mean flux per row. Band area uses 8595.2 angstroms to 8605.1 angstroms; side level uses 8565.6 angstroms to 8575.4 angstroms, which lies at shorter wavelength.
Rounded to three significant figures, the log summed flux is 5.32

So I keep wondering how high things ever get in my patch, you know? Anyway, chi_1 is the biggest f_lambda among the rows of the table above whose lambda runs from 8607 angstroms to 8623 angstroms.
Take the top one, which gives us 19.6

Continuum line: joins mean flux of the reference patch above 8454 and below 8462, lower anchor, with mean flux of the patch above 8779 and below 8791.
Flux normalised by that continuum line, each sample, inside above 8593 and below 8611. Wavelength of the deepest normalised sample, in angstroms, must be 8594.22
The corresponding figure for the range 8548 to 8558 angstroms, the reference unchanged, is 8556.70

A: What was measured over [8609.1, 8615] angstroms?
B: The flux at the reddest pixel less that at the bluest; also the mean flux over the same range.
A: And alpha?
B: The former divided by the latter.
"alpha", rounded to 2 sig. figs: -0.17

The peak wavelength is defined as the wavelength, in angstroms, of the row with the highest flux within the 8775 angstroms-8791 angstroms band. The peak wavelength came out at 8782.26 angstroms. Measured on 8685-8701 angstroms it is 8697.74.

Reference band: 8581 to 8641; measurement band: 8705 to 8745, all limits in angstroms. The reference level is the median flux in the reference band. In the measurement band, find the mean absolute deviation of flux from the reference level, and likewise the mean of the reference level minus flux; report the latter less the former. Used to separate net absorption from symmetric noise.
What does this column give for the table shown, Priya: -1.1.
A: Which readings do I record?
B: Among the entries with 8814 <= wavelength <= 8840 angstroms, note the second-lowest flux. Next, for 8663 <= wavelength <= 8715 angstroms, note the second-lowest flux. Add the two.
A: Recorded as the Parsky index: 26.1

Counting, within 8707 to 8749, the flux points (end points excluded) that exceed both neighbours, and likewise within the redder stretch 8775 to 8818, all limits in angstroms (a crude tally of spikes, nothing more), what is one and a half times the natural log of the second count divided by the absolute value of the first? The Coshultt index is -0.5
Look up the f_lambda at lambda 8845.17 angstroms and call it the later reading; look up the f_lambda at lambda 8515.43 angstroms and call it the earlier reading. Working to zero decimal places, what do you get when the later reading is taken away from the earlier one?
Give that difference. -3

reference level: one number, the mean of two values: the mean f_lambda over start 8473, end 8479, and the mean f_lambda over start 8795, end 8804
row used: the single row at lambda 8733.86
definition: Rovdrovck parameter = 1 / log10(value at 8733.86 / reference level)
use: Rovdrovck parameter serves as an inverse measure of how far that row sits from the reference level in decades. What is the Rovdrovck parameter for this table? 18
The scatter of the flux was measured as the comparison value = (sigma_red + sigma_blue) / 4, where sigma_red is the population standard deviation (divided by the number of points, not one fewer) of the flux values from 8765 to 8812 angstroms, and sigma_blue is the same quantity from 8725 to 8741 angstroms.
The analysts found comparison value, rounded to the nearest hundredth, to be 1.09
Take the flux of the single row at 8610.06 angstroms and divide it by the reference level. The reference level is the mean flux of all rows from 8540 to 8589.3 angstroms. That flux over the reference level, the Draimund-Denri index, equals 1.23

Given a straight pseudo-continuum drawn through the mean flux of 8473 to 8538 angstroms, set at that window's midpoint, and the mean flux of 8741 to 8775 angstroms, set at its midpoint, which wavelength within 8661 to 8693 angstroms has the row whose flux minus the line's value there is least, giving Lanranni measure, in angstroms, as 8661.77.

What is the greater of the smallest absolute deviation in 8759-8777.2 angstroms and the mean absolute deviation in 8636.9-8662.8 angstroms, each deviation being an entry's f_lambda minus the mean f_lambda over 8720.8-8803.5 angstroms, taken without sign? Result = 2.58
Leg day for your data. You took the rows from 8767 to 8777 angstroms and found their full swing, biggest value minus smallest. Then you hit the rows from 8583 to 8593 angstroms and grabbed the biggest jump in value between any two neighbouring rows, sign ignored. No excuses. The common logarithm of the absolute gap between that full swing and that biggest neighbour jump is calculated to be 1.0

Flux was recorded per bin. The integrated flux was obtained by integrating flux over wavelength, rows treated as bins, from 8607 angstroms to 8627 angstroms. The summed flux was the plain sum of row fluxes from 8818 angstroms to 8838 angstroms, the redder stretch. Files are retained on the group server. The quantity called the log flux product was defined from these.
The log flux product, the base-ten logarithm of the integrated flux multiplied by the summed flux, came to 4.70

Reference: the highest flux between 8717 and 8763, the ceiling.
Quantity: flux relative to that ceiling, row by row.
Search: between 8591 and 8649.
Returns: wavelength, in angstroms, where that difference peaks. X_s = 8643.83 angstroms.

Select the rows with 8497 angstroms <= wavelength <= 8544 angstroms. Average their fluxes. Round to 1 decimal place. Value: 16.4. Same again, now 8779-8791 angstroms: 15.0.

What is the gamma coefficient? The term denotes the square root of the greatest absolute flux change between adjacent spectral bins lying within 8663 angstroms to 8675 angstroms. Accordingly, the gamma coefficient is 2.21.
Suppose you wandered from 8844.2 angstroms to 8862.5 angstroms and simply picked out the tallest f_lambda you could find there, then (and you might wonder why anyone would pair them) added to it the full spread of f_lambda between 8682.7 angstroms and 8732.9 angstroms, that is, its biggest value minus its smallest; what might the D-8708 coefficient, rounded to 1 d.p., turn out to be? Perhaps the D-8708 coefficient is 24.5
